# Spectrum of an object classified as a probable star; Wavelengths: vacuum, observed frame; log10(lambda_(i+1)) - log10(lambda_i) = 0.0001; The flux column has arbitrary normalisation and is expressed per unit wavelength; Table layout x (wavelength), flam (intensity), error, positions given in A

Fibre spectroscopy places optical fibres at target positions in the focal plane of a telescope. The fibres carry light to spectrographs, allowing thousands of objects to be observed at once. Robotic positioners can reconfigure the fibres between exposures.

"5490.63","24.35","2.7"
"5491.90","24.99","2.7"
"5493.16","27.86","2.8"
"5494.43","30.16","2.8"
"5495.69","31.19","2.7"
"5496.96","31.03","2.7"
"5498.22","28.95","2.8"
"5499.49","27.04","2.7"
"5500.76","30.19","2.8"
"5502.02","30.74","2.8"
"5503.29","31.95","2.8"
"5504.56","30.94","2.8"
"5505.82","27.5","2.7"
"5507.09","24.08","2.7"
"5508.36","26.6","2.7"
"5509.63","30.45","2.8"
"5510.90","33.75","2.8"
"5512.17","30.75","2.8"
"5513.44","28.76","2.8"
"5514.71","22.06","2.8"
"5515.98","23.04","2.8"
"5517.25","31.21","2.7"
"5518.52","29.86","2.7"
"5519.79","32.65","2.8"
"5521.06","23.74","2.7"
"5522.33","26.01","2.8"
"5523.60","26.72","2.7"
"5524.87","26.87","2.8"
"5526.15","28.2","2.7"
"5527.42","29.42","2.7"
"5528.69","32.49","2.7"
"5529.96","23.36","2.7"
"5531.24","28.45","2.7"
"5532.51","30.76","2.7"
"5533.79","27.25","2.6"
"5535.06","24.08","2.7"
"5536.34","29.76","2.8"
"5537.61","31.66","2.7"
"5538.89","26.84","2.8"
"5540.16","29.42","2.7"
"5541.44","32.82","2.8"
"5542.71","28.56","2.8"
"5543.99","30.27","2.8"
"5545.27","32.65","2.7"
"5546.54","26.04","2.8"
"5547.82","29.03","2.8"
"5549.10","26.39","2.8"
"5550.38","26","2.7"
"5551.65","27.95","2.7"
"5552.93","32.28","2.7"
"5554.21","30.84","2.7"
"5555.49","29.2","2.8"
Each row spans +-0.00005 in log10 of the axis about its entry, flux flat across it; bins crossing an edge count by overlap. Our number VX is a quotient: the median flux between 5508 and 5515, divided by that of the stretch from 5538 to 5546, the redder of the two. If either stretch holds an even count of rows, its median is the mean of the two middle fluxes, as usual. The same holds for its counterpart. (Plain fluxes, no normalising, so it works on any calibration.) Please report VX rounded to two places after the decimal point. 0.99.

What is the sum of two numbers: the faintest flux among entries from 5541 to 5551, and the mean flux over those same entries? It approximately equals 55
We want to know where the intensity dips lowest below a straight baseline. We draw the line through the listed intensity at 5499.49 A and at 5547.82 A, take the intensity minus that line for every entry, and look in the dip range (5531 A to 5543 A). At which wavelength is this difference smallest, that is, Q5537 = 5535.06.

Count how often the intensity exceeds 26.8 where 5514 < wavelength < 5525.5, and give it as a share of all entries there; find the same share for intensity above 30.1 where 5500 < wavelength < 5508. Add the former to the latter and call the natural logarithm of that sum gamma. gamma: 0.11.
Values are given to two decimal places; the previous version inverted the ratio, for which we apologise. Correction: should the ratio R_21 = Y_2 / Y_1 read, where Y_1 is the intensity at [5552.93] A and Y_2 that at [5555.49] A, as 0.90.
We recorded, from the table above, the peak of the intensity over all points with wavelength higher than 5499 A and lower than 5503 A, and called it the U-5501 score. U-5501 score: 30.74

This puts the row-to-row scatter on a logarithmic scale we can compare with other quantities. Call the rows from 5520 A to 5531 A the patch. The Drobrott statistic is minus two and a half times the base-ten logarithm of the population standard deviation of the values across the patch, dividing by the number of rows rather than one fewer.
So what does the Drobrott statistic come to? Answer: -1.11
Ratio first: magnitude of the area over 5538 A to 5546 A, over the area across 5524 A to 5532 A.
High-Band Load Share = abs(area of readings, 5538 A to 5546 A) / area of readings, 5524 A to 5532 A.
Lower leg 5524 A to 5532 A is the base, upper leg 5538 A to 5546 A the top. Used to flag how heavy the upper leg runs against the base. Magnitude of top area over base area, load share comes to 1.07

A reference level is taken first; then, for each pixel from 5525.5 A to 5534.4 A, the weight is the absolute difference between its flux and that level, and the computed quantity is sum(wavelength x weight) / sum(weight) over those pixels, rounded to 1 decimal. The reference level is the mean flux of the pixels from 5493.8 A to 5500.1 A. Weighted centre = 5530.2 A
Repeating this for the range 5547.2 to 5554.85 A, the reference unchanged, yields 5550.9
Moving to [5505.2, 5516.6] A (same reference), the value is 5511.7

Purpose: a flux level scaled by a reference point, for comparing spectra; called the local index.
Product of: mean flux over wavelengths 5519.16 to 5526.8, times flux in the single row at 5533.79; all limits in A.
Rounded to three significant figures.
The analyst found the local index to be 746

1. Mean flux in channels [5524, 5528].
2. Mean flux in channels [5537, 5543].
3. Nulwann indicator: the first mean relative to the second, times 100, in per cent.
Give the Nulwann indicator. 94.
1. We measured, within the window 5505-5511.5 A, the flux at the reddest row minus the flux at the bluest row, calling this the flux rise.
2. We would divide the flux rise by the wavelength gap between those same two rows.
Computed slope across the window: 1.23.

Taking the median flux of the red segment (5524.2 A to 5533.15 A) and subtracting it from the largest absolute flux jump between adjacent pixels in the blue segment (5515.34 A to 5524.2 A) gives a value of -19.5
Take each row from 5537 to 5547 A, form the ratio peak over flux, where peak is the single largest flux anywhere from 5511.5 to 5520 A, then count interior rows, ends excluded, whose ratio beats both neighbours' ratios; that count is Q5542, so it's 2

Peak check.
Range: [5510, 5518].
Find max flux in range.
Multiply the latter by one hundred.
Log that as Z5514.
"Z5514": 3375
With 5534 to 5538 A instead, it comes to 3166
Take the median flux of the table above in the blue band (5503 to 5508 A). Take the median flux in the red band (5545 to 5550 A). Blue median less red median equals 1.5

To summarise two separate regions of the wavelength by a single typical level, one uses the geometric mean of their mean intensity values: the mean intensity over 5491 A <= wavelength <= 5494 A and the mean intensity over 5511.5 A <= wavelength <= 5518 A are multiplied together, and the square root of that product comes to 26.8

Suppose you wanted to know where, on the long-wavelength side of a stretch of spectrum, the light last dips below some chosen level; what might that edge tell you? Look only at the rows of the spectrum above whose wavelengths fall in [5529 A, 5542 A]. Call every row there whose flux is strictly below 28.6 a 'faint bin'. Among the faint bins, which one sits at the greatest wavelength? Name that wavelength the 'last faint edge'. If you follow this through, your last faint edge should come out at 5538.89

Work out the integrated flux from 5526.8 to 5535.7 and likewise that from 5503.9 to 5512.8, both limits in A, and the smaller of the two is 249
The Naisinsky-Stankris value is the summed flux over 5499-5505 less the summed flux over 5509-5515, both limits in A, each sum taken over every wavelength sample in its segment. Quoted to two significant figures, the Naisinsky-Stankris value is 5.1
